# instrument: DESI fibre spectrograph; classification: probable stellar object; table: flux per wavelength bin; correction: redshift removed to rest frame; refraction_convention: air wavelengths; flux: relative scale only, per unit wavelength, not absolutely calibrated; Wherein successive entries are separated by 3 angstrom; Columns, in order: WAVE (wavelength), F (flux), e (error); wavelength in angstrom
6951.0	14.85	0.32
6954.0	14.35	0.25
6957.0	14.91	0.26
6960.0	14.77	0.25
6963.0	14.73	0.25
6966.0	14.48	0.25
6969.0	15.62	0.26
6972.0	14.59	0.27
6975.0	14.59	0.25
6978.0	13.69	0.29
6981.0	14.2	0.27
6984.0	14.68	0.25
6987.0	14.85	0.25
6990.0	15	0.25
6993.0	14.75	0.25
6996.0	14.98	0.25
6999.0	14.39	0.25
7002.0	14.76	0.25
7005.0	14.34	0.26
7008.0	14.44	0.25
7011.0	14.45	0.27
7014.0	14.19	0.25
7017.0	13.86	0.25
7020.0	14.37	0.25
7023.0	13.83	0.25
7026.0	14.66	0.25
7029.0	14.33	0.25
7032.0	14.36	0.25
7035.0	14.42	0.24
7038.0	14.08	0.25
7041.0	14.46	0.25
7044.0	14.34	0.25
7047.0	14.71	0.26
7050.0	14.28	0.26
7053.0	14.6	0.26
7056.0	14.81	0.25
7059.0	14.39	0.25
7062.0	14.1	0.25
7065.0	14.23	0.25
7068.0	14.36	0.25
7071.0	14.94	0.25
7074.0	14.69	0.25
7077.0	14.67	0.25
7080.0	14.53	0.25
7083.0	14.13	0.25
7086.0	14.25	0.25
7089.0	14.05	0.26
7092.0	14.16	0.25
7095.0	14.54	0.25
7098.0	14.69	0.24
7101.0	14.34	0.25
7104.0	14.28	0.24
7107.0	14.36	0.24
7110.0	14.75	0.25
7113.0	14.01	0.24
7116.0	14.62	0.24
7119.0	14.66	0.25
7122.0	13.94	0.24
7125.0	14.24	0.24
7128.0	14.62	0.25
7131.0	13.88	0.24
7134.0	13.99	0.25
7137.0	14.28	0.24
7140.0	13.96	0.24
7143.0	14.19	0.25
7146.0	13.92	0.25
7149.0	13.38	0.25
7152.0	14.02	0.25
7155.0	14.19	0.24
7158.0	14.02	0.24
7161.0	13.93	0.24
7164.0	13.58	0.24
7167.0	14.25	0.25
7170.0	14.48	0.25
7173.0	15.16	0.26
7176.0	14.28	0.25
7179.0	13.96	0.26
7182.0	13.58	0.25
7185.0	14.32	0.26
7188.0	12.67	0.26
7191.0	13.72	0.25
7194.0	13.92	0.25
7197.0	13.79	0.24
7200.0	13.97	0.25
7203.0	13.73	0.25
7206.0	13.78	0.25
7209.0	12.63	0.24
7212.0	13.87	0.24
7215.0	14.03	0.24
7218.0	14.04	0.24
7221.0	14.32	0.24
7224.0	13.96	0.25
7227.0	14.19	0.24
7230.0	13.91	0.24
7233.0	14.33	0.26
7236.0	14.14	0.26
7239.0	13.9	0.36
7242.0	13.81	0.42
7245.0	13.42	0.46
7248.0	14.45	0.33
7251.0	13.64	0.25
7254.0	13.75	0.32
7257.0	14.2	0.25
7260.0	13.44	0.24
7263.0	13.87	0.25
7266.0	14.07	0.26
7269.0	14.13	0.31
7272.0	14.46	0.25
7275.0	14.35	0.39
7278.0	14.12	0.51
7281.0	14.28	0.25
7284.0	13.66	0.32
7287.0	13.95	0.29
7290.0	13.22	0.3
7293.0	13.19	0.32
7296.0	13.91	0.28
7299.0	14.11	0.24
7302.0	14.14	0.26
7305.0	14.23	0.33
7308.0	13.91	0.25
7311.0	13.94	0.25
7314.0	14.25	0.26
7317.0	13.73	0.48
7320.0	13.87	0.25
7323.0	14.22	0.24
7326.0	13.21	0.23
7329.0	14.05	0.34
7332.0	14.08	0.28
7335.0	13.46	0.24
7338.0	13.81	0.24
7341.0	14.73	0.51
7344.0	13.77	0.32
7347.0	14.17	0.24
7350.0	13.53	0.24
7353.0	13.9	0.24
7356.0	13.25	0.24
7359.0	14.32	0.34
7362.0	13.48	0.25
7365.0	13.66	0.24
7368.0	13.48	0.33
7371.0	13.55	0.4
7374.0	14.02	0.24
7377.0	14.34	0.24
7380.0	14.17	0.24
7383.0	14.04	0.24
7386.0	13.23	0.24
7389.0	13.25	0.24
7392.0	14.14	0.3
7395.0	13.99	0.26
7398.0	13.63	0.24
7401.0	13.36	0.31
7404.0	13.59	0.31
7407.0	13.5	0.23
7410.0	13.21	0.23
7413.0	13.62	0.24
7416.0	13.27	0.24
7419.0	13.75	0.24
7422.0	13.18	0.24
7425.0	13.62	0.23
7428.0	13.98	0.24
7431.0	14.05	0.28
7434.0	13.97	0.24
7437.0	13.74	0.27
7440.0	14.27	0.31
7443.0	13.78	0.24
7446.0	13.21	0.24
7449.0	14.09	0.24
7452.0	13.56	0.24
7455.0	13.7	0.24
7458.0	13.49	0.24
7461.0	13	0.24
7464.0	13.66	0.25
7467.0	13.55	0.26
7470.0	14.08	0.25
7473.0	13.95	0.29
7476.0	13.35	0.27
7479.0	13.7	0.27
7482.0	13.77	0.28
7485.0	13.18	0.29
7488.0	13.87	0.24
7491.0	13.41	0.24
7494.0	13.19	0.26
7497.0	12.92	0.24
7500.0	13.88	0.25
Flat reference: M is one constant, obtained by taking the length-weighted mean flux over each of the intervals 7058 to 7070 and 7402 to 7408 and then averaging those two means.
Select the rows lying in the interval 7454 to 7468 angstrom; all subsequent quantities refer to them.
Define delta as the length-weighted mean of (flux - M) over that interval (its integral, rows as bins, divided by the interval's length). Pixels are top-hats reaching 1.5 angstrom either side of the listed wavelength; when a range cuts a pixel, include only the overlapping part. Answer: -0.44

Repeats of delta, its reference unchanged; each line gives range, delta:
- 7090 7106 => 0.48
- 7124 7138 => 0.28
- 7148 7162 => 0.01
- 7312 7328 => -0.05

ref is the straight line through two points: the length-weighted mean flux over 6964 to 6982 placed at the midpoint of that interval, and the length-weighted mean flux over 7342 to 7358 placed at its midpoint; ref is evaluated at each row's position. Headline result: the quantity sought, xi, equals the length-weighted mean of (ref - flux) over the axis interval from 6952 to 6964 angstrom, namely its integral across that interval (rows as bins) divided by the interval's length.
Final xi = -0.1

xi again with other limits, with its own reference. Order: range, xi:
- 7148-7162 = 0.2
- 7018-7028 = 0.2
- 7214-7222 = -0.1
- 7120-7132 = 0.0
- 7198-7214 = 0.5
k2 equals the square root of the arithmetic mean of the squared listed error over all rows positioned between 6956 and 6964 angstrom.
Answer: 0.253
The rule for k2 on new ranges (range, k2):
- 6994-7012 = 0.255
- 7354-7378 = 0.291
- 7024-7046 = 0.249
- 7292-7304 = 0.277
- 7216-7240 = 0.264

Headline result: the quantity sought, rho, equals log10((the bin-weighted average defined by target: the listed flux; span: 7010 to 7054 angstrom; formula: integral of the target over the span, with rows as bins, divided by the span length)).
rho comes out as 1.16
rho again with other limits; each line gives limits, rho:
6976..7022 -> 1.16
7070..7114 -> 1.16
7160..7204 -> 1.14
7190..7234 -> 1.14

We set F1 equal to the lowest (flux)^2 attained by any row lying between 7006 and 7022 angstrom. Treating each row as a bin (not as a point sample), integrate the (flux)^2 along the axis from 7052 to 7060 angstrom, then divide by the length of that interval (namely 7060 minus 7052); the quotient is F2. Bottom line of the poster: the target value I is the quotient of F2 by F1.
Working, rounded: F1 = 192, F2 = 214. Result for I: 1.11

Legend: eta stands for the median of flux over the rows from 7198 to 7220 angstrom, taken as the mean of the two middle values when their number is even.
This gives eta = 13.9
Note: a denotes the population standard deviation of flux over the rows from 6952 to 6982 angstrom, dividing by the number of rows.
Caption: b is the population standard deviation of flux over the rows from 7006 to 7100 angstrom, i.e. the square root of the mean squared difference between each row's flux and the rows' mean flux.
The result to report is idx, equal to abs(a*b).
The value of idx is 0.124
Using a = 0.47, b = 0.26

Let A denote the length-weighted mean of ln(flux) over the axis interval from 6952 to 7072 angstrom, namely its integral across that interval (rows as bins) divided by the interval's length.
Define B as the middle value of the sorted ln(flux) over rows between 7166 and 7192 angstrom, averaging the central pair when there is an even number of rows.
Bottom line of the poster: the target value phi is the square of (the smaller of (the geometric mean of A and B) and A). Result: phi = 7.10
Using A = 2.67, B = 2.66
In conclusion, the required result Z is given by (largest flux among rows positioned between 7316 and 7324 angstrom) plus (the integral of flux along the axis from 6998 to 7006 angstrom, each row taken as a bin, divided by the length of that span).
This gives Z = 28.7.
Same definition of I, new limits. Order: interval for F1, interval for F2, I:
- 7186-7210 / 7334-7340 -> 1.18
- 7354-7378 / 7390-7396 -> 1.12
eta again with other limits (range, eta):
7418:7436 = 13.9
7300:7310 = 14.1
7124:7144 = 14.2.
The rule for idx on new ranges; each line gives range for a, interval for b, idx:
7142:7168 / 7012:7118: 0.073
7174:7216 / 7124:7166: 0.140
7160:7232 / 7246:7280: 0.160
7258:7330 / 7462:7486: 0.097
